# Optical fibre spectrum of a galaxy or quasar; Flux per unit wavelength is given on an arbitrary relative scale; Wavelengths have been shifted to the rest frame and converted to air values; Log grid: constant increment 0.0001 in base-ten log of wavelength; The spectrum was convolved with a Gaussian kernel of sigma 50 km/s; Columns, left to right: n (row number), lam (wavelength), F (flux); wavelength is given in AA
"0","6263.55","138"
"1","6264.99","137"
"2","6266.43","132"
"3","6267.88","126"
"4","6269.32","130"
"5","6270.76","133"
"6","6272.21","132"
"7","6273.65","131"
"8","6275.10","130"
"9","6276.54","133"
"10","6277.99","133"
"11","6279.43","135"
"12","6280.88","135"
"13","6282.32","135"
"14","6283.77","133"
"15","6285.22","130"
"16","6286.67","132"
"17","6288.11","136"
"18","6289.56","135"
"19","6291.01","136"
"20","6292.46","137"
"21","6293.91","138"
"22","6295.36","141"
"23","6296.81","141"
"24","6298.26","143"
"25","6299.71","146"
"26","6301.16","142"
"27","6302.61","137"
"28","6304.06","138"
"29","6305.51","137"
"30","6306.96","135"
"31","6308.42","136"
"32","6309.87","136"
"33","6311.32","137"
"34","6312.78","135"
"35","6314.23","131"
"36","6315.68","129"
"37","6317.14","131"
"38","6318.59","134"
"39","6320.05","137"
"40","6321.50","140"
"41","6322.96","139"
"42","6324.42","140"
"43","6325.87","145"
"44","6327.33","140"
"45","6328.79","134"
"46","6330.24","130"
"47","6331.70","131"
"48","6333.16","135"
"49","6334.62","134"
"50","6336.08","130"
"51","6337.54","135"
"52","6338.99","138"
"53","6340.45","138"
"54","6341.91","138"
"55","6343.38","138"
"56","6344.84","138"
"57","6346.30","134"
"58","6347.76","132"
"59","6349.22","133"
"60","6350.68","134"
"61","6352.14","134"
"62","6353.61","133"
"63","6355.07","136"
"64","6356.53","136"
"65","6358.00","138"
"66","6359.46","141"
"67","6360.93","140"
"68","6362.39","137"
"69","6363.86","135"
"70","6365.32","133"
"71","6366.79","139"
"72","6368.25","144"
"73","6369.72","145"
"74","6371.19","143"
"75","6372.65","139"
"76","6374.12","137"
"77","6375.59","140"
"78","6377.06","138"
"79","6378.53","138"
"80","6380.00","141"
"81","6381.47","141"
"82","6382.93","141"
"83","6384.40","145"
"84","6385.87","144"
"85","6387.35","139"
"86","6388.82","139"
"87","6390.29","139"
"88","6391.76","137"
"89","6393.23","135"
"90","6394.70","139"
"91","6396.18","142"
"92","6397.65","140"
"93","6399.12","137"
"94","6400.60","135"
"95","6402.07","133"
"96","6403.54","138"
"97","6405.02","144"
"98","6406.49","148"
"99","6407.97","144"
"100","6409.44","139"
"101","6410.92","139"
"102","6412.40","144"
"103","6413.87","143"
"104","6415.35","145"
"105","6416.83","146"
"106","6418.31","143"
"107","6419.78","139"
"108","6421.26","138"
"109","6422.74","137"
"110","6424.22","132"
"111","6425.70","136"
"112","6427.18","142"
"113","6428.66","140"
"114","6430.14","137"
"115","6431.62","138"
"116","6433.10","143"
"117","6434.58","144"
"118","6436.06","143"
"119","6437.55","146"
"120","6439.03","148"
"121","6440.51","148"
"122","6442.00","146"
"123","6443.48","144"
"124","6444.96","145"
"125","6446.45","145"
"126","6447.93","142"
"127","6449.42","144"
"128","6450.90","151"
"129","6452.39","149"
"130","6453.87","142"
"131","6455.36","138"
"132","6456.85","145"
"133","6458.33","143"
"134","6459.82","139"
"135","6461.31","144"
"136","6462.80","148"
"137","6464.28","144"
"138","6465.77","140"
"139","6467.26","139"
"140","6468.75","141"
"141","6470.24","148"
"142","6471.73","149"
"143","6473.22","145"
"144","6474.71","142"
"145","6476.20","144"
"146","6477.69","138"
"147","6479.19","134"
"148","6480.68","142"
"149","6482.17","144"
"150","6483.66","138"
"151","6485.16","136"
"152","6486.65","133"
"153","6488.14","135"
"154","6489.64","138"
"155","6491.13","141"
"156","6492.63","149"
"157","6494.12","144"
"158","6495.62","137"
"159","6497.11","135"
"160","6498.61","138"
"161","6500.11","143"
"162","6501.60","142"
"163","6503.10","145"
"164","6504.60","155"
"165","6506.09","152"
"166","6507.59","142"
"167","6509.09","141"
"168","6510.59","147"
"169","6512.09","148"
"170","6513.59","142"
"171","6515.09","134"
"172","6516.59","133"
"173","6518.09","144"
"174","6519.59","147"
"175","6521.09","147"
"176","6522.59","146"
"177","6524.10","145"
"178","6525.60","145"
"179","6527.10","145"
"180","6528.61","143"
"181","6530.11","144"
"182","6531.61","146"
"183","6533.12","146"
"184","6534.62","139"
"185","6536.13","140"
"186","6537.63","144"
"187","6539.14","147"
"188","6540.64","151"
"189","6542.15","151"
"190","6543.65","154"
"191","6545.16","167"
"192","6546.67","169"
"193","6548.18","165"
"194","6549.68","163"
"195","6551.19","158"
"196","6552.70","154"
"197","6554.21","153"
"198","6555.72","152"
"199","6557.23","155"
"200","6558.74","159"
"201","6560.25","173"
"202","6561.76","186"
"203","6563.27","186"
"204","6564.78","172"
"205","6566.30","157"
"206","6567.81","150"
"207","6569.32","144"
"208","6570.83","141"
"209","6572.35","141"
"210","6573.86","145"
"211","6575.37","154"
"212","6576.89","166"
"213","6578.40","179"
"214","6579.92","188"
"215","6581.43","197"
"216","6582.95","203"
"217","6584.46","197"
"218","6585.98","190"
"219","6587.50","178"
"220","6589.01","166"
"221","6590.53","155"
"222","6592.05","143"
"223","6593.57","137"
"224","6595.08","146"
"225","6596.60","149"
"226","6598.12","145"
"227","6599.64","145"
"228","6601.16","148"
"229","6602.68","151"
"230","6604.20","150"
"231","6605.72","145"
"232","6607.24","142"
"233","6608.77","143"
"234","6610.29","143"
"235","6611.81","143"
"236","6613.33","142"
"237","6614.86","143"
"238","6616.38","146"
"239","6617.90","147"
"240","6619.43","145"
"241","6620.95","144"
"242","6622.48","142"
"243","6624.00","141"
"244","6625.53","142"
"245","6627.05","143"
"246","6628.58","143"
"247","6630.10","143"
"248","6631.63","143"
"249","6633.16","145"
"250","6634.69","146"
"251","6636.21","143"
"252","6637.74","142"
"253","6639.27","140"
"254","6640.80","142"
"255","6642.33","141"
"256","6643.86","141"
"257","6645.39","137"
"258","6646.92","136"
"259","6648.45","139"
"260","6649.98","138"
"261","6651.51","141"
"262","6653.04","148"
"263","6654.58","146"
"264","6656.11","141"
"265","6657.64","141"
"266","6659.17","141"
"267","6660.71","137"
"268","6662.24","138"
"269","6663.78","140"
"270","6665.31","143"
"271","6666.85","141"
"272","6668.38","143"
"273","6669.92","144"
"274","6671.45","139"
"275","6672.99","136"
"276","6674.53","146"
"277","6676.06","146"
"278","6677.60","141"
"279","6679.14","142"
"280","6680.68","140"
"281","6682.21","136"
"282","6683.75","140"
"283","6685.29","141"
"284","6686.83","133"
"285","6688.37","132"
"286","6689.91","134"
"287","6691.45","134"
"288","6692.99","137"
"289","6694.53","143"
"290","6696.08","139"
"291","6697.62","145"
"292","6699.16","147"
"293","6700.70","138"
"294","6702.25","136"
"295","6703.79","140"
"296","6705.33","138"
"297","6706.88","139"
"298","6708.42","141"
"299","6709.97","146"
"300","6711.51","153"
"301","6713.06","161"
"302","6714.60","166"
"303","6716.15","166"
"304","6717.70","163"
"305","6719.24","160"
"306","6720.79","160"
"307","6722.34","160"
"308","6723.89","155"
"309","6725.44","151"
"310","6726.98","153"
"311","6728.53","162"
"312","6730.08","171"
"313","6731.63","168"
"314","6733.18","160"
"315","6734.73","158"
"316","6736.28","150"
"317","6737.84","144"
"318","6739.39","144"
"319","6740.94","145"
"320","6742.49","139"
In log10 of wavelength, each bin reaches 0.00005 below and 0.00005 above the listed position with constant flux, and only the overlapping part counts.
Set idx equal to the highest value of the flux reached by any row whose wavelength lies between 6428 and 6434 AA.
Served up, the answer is 143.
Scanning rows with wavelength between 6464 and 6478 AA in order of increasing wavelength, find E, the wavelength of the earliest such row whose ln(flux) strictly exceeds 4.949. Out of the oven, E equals 6464.28 AA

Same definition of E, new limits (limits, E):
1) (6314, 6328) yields 6325.87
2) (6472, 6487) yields 6473.22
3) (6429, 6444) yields 6433.10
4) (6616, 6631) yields 6616.38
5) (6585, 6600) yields 6585.98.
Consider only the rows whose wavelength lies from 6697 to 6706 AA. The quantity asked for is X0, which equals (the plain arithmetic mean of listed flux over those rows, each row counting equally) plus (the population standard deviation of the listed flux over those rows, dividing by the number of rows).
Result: 145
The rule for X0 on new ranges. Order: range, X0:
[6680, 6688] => 141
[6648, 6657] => 146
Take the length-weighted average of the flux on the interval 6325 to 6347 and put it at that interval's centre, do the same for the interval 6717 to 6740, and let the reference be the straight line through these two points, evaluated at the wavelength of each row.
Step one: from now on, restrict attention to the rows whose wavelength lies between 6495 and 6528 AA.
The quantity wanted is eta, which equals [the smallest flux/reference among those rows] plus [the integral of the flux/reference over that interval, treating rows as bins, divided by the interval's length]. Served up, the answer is 1.90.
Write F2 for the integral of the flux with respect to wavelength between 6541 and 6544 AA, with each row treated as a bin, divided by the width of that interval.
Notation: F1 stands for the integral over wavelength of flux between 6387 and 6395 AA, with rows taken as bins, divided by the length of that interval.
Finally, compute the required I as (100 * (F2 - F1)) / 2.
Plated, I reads 710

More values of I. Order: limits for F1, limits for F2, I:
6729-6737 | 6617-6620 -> -778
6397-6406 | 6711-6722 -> 1161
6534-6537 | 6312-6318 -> -405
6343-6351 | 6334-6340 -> -14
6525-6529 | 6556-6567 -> 1233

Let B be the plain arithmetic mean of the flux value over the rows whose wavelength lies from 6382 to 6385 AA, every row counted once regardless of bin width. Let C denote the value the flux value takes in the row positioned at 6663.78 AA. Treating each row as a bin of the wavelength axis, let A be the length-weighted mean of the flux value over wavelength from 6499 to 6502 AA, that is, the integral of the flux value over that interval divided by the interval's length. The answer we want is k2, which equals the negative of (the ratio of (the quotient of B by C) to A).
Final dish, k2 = -0.0072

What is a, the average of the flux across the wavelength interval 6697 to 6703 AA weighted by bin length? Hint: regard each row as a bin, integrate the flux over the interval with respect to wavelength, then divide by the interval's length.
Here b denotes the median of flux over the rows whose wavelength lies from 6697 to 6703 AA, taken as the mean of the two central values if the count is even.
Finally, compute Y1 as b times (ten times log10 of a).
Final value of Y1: 3043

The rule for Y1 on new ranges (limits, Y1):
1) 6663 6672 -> 3055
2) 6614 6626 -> 3096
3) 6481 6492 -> 2954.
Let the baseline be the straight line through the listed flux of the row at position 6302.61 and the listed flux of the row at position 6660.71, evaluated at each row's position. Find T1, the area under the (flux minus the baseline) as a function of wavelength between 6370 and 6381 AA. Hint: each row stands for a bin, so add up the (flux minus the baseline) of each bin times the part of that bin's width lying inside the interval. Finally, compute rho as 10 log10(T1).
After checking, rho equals 15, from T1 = 30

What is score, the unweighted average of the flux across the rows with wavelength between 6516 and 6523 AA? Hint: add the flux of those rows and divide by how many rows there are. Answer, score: 143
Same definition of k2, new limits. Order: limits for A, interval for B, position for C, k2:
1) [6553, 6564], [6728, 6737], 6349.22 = -0.0073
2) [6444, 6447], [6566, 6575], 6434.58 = -0.0070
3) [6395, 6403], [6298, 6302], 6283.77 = -0.0079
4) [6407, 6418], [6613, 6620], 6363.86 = -0.0075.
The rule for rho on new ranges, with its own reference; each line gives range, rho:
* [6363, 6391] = 19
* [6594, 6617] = 23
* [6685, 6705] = 14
